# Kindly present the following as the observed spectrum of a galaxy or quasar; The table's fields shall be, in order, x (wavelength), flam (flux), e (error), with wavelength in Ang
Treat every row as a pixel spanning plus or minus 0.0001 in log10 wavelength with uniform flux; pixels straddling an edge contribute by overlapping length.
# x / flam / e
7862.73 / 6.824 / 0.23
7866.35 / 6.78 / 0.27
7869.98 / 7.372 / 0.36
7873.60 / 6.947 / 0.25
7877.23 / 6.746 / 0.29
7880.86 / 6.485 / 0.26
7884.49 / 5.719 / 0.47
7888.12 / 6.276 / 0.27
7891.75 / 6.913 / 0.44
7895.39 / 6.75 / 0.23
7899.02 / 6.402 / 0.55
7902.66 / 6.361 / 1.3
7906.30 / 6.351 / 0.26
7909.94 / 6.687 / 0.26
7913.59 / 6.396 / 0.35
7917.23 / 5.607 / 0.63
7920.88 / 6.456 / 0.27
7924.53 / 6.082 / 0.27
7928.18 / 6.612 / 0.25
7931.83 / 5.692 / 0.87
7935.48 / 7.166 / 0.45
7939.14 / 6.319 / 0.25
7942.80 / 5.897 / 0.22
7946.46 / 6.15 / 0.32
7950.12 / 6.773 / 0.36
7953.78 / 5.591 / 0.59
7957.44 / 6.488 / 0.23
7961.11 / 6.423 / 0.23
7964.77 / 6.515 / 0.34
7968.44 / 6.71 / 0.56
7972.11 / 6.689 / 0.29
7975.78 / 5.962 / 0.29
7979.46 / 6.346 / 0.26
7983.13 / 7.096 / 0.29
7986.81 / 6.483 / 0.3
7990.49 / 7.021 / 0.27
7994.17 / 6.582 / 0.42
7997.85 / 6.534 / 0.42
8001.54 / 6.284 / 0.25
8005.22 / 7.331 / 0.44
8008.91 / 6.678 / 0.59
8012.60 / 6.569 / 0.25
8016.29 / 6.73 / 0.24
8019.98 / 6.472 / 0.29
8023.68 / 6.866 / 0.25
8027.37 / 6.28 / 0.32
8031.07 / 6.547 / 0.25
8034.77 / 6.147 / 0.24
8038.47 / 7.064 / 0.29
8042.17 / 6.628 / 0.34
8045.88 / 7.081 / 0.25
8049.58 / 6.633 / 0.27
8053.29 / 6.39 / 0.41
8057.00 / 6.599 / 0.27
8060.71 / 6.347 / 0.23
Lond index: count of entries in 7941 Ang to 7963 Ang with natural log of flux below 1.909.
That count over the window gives 5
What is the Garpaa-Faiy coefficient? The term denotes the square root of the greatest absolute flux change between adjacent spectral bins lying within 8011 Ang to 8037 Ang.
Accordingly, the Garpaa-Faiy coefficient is 0.77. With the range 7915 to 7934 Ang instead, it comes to 0.96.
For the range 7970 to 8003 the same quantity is 0.87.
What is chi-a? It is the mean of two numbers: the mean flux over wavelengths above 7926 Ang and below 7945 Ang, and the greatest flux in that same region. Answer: 6.75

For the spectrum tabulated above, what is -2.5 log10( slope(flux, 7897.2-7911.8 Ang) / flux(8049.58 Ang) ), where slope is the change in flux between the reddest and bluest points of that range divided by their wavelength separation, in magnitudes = 6.0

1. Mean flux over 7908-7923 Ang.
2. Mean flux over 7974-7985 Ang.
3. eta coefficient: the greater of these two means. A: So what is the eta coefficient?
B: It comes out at 6.47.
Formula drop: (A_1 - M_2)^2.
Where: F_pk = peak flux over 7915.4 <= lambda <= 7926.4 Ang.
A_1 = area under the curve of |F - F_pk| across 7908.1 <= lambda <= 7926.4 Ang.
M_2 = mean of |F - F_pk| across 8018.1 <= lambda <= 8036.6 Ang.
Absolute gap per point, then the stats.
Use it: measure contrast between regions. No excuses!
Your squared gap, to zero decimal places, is 28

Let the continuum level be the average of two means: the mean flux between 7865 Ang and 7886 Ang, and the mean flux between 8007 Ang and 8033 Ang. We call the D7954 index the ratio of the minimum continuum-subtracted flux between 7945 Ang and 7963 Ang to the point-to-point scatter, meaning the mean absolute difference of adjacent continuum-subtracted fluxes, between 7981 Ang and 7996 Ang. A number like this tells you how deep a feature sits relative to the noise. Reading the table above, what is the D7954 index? -2.0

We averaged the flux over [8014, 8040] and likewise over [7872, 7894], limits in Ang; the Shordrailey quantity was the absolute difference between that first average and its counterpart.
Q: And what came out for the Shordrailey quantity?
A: 0.1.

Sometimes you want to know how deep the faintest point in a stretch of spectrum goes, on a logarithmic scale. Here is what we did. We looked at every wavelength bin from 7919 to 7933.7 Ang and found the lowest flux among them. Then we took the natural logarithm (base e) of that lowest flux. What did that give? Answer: 1.74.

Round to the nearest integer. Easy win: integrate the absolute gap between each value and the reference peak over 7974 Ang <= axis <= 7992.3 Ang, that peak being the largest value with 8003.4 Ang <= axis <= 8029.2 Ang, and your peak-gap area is 14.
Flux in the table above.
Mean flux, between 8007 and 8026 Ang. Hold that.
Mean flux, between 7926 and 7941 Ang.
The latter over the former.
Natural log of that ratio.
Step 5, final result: -0.033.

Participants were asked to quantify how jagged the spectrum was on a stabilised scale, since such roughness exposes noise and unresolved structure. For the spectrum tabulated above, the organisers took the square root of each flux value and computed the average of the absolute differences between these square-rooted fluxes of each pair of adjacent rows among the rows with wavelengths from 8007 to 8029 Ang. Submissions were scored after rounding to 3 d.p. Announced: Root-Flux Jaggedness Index 0.059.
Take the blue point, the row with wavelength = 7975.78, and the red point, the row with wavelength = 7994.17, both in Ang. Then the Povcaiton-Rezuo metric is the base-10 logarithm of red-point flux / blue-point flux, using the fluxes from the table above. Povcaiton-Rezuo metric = 0.043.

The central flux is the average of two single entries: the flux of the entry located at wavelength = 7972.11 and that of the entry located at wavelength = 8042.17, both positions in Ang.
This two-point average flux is 6.66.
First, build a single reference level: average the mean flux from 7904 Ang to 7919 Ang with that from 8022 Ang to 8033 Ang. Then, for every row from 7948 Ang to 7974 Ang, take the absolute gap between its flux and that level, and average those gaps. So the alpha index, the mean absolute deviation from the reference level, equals 0.278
